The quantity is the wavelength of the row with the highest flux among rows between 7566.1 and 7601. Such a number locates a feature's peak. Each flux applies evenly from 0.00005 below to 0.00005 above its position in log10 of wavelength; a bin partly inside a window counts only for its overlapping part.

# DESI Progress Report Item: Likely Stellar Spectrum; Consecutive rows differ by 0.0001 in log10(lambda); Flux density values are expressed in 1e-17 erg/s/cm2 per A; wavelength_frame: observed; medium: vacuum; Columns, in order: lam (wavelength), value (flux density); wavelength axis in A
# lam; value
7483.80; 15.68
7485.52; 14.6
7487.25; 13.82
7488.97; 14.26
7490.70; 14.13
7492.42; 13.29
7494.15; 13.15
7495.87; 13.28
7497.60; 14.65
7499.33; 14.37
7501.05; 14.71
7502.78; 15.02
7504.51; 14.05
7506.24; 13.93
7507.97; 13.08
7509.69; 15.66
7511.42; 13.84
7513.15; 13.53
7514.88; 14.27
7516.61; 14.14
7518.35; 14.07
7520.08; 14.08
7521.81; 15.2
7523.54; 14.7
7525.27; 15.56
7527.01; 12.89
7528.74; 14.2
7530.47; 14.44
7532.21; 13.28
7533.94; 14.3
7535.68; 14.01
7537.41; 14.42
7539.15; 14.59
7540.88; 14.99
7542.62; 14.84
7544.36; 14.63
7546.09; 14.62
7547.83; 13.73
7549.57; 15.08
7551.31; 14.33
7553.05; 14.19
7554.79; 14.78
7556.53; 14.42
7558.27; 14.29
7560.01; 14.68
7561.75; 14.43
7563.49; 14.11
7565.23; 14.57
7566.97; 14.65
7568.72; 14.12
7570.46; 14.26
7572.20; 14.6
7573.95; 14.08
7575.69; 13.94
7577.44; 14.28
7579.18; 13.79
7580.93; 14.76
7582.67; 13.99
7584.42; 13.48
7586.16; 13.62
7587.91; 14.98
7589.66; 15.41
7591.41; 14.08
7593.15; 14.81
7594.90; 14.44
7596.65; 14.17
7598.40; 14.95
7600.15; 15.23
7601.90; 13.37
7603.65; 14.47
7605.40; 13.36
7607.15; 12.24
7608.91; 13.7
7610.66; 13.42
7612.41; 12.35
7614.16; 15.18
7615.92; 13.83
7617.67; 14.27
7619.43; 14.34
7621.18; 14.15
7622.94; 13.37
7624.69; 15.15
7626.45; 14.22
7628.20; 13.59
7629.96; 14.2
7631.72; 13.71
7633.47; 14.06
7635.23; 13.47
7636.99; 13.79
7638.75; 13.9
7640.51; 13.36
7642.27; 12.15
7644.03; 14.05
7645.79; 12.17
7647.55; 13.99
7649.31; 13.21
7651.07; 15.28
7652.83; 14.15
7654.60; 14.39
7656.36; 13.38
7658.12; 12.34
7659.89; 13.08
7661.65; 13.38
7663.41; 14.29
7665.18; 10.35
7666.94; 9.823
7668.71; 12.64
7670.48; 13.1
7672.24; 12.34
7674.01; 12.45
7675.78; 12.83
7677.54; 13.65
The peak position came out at 7589.66 A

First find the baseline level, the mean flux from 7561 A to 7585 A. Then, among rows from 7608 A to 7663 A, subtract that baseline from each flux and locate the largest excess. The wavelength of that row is 7651.07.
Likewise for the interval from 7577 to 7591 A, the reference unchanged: 7589.66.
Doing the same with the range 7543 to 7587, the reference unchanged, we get 7549.57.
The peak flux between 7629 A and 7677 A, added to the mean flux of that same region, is 28.5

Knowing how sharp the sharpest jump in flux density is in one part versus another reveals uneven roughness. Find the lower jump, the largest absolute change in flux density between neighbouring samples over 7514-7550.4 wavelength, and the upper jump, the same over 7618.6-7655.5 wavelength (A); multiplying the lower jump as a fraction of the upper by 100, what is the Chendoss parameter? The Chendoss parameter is 129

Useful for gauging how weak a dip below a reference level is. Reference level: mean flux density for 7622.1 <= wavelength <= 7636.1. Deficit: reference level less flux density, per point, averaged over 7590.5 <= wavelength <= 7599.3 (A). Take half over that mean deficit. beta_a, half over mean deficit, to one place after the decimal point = -1.0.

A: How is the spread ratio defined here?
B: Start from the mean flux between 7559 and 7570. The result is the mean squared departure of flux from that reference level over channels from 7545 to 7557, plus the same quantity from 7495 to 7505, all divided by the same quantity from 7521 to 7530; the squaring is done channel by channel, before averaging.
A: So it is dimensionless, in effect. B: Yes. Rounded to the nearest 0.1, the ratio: 0.6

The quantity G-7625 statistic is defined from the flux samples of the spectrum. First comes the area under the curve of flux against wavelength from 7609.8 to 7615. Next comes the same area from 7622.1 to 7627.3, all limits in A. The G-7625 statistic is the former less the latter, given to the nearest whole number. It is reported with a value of -3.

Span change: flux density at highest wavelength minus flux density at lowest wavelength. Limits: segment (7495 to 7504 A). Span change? 1.74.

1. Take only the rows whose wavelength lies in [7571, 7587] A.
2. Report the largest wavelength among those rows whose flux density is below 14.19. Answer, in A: 7586.16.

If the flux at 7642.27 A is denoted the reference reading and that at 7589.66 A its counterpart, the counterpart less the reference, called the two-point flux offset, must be 3.3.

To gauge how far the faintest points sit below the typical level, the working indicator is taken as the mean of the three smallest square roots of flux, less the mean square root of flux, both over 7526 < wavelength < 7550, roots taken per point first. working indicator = -0.13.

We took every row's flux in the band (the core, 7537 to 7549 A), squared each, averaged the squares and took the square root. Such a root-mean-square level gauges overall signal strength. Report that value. 14.6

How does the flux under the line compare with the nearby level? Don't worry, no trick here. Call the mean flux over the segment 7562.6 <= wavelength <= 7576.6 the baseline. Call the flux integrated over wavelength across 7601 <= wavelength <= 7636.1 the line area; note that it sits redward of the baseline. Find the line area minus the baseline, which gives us 471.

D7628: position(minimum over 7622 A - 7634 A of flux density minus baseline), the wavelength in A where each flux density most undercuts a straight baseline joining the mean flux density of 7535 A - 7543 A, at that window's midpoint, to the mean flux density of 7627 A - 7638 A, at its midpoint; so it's 7622.94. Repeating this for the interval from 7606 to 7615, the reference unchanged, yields 7607.15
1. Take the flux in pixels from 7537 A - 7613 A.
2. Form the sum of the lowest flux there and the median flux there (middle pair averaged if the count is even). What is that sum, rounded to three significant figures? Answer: 26.6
